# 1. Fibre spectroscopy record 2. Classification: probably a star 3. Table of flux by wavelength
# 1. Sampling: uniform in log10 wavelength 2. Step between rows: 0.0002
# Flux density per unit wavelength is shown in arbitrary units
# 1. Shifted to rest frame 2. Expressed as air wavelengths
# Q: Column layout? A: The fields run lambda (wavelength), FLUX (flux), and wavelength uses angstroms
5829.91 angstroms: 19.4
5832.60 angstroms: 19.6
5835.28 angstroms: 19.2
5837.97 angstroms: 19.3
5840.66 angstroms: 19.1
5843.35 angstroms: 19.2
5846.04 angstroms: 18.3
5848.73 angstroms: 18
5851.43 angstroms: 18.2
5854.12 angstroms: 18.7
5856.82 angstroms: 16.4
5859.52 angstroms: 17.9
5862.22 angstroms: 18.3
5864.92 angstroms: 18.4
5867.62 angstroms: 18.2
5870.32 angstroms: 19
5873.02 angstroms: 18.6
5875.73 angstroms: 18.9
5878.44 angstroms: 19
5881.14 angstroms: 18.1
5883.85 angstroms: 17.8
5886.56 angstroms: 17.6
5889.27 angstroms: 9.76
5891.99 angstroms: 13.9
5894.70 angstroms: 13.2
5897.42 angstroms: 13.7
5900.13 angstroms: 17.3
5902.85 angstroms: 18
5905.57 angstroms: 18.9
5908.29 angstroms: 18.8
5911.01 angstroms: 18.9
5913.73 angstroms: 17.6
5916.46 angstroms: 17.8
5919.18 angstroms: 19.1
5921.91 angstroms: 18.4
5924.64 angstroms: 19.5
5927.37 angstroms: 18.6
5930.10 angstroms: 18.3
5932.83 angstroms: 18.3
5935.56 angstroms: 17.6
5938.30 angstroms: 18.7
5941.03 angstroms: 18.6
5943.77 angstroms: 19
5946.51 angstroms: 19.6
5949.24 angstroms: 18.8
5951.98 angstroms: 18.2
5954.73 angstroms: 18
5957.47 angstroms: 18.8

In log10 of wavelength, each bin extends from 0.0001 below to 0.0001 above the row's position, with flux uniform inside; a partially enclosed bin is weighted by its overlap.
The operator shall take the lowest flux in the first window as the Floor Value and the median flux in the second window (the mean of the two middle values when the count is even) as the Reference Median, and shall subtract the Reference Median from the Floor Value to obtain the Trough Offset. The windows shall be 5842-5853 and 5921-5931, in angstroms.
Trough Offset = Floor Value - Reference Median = -0.5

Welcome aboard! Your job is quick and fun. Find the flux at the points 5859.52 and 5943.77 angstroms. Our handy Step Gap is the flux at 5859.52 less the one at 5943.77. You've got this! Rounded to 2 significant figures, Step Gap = -1.1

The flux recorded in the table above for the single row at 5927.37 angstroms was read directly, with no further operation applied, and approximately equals 18.6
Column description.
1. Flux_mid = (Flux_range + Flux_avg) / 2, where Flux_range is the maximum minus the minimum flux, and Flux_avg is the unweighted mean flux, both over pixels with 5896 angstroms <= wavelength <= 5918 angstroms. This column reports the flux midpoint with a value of 11.4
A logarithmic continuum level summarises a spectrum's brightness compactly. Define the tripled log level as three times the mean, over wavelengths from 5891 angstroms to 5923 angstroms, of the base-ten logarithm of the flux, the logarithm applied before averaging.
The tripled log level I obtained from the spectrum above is 3.69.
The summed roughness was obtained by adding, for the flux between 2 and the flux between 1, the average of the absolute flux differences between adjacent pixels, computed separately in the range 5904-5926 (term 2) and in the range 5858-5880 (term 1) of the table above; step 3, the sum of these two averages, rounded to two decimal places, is 1.01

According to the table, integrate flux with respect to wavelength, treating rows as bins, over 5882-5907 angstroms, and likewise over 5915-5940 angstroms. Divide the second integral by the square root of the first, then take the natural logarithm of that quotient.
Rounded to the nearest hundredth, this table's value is 3.15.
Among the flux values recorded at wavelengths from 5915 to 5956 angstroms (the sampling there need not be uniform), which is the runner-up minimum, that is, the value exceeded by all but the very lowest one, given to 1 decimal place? 17.8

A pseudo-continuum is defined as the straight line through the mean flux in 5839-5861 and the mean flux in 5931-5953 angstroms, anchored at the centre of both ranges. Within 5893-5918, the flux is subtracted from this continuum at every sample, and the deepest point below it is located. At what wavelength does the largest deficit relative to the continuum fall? 5894.70 angstroms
